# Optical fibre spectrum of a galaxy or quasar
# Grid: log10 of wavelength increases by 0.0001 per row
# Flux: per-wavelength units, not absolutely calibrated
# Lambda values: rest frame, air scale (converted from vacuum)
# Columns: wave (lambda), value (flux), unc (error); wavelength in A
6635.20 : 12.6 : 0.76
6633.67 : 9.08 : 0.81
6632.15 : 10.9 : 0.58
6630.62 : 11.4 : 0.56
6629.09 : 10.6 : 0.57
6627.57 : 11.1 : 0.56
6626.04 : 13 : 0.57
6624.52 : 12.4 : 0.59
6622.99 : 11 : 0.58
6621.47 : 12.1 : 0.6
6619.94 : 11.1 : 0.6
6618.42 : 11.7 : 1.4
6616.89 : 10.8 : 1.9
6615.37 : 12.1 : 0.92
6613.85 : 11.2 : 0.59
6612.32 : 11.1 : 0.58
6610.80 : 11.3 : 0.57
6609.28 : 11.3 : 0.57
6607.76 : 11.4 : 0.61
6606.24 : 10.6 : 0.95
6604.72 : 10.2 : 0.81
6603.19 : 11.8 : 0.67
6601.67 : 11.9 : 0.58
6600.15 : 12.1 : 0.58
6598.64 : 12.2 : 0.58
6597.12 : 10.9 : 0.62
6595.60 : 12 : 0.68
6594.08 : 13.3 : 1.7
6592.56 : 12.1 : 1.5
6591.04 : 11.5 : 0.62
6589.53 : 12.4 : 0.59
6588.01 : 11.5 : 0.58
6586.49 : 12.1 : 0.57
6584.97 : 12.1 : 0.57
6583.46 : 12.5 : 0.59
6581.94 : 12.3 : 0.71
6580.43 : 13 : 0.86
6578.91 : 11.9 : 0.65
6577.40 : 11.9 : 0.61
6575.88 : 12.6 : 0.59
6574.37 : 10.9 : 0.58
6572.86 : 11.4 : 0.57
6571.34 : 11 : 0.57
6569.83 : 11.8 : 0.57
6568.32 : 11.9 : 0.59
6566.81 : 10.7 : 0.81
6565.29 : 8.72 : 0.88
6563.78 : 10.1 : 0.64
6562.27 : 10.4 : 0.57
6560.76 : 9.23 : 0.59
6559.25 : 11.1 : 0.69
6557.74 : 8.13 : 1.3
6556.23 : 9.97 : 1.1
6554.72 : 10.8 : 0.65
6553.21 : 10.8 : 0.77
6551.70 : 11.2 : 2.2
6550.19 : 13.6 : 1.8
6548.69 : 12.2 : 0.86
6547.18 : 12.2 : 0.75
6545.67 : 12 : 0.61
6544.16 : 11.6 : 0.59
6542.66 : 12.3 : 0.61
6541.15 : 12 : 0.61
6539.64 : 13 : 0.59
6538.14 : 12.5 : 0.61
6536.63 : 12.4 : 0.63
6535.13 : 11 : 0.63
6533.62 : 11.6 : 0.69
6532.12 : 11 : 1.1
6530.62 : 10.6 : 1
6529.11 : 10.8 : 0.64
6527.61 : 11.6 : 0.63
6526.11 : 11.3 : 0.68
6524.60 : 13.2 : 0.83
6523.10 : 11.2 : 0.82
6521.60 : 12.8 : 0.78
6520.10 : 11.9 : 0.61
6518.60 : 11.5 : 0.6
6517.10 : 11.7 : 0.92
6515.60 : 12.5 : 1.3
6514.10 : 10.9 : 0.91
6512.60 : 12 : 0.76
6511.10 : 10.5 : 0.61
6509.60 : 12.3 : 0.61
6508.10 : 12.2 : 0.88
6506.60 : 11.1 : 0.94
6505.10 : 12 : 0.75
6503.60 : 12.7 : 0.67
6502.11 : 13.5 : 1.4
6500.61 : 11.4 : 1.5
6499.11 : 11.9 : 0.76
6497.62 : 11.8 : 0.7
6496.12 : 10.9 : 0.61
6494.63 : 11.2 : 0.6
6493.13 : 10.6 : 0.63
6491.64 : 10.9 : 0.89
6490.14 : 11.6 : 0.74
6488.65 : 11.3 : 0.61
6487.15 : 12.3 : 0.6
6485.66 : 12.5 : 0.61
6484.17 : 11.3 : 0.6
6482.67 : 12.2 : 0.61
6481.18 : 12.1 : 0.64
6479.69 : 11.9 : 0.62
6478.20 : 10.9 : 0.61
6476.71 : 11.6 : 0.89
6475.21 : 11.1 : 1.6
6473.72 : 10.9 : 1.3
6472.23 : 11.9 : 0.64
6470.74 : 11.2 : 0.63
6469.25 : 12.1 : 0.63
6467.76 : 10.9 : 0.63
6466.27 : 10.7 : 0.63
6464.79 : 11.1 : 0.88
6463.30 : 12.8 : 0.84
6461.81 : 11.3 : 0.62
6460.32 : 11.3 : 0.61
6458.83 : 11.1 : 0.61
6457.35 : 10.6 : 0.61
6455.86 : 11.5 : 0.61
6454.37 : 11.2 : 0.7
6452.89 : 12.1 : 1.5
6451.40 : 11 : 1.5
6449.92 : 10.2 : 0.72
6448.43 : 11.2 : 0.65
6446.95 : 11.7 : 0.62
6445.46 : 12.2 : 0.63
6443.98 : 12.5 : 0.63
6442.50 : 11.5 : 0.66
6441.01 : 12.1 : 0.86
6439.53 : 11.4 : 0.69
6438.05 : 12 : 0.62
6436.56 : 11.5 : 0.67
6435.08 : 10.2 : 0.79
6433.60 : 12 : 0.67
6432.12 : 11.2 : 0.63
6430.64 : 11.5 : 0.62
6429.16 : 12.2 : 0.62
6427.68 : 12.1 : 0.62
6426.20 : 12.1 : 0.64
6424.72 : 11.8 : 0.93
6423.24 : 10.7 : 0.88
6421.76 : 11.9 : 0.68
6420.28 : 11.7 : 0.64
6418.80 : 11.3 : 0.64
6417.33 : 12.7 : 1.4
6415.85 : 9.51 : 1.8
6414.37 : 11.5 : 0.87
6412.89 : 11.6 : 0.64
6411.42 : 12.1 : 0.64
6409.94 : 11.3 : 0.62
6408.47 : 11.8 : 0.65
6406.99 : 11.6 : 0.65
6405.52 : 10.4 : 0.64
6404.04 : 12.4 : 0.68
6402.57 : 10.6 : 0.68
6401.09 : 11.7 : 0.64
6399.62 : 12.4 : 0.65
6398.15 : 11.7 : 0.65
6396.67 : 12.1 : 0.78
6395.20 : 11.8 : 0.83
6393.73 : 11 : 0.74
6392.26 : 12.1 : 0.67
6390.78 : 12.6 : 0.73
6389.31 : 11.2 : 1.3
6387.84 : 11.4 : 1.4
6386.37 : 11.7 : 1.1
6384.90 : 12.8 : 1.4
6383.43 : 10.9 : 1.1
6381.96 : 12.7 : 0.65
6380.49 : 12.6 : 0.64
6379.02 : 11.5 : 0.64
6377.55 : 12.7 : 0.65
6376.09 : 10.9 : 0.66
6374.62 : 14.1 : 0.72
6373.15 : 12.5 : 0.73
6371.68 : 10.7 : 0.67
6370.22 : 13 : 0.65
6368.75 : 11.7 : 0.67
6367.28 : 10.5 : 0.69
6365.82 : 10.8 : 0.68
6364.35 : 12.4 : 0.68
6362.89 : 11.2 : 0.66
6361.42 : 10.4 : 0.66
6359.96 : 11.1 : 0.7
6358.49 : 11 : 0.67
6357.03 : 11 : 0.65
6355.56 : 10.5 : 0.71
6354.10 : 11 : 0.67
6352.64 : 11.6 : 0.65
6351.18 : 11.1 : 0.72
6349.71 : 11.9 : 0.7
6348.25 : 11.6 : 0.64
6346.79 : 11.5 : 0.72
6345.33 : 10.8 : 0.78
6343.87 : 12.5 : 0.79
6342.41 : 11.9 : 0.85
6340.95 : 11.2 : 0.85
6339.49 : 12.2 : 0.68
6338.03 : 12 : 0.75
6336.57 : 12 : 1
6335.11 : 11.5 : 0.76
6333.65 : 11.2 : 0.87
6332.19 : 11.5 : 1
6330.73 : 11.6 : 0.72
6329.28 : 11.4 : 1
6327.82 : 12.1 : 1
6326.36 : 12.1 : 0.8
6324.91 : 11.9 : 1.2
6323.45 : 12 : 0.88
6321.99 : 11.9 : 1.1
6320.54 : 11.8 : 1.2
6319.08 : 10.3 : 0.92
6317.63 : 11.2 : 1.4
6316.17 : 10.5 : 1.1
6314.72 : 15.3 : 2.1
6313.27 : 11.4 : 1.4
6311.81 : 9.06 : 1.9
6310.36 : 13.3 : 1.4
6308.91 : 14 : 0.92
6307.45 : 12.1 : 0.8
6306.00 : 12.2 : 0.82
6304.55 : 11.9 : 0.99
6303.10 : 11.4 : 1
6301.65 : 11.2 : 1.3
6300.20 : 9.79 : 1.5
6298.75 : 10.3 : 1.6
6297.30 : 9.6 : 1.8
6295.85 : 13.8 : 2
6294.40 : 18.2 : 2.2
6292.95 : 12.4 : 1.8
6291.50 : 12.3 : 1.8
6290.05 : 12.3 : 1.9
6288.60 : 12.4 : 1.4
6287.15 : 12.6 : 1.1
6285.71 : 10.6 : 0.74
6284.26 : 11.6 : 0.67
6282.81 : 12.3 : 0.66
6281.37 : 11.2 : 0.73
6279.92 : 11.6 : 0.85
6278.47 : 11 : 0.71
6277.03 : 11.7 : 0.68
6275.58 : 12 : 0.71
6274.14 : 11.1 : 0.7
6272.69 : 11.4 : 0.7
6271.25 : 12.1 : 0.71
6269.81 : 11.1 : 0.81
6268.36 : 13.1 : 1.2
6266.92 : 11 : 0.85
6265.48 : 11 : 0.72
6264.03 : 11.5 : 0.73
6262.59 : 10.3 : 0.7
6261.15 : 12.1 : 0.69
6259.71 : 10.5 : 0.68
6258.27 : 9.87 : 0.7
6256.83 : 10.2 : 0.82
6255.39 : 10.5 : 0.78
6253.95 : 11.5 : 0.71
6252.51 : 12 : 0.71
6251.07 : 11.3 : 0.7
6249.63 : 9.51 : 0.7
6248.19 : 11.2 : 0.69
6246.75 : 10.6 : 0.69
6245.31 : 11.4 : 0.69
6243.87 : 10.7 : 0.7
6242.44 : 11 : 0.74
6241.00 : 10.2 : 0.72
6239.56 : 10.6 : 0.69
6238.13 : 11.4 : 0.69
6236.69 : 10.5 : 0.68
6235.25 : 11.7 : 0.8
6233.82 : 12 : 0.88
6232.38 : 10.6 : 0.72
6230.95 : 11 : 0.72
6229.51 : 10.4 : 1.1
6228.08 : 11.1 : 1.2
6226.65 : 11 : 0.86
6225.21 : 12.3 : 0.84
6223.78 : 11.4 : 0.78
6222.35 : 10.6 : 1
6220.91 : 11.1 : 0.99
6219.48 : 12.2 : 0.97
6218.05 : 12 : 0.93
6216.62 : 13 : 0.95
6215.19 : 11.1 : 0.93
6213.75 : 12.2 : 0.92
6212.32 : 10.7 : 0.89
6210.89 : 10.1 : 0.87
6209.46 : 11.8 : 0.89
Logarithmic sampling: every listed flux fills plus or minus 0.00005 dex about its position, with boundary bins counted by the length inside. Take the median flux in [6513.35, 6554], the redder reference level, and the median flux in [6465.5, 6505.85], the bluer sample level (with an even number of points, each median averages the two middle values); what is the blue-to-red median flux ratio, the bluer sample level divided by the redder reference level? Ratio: 0.99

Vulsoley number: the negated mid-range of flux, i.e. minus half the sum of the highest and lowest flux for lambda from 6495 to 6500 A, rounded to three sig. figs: -11.4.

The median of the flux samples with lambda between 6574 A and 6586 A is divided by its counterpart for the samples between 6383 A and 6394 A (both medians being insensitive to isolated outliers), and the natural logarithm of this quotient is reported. 0.05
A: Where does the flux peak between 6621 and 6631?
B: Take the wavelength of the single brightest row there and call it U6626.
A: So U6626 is 6626.04 A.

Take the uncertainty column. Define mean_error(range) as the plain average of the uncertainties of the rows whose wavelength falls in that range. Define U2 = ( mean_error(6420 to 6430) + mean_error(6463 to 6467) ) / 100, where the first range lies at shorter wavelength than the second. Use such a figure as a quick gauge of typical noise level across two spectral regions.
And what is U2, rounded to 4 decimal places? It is 0.0150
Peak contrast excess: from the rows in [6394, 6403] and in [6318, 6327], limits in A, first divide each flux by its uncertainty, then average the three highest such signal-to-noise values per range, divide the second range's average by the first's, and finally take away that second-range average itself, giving -12.6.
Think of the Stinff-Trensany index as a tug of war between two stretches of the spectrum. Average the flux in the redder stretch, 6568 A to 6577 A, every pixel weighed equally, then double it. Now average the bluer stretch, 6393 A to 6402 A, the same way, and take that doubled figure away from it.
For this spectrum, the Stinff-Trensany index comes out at -11.4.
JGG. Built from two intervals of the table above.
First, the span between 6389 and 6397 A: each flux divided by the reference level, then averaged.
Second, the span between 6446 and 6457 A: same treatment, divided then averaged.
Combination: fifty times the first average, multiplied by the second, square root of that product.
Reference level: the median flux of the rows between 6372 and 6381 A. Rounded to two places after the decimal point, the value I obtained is 6.50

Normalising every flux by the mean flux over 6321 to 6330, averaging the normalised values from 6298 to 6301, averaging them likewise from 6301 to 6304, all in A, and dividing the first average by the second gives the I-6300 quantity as 0.89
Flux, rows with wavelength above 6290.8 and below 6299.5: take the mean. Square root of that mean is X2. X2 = 3.57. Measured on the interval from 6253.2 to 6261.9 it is 3.28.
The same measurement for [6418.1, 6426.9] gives 3.40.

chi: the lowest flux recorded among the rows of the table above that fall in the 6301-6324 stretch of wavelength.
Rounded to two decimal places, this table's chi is 9.06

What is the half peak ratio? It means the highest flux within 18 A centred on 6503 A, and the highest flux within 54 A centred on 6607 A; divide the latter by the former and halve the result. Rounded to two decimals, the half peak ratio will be 0.49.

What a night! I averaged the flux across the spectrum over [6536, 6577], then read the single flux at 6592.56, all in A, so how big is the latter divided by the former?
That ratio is 1.07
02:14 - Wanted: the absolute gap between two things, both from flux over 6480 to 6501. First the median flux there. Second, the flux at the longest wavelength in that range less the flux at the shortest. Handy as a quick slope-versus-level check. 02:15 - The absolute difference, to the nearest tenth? 12.2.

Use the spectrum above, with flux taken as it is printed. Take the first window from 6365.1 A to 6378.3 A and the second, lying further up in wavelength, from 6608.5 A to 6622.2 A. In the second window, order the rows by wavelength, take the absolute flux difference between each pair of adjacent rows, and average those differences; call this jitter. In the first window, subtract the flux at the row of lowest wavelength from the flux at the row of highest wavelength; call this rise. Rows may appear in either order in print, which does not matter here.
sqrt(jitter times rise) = 1.1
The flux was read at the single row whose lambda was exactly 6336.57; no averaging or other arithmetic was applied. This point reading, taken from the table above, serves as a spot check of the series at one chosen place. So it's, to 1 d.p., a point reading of 12.0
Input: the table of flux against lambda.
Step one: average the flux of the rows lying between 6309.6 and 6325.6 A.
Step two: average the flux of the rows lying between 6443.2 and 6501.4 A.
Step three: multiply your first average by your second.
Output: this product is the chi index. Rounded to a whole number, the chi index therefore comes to 134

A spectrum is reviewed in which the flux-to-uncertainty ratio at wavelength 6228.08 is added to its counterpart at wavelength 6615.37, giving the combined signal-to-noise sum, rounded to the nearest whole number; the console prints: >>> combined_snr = 22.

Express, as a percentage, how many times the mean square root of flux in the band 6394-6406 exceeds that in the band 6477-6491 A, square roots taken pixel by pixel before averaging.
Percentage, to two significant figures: 99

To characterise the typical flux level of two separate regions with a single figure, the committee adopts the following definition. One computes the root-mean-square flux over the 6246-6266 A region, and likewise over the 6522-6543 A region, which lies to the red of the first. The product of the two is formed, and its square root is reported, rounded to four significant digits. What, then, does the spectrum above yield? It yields 11.32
